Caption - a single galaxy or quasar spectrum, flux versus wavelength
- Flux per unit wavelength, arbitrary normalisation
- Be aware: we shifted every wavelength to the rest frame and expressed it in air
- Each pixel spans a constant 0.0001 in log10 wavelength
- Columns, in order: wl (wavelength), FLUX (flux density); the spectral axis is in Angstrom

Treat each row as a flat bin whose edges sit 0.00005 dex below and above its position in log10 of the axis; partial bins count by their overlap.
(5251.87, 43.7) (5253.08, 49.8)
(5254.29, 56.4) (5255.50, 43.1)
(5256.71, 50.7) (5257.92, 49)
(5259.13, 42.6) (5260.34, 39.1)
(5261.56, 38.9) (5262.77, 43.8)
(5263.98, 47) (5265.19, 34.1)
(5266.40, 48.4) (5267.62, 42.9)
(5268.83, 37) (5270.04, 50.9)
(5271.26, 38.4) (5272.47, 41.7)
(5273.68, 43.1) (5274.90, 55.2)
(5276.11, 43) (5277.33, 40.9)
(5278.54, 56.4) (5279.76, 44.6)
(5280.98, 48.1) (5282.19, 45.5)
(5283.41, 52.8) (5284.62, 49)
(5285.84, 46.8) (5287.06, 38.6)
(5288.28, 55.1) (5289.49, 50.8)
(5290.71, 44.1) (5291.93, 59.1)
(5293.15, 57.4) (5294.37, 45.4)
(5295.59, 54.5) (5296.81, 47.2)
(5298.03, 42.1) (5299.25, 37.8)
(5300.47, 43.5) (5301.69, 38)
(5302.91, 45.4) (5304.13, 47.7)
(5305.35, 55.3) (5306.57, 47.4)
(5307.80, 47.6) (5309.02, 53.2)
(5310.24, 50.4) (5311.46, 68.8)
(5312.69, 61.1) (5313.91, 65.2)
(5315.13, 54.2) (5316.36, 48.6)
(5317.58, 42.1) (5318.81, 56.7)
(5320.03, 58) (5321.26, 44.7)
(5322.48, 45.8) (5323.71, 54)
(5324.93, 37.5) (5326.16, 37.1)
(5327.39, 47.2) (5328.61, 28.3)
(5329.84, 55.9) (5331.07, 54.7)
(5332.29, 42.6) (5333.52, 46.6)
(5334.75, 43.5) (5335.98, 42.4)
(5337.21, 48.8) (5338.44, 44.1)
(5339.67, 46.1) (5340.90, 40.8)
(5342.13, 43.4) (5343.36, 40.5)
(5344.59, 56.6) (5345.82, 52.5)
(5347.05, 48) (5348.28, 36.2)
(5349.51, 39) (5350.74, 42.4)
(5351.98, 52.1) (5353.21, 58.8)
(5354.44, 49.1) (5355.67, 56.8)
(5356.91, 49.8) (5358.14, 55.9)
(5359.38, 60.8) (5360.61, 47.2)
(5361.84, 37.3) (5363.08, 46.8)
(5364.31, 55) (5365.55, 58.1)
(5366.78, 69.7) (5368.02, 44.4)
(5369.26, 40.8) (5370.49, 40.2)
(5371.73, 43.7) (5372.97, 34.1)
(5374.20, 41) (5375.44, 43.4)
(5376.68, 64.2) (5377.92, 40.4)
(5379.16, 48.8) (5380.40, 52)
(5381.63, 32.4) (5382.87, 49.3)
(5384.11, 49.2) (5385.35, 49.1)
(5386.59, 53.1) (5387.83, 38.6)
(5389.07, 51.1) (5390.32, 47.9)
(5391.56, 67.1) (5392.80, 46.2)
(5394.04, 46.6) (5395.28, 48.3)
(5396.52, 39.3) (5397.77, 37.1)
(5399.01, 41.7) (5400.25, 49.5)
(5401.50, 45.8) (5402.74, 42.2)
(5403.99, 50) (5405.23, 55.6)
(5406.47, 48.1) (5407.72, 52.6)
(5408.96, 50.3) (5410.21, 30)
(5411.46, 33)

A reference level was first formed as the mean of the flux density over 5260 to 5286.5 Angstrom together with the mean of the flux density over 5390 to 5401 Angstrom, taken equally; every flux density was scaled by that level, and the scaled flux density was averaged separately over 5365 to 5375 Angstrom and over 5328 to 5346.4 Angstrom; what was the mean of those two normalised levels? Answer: 1.00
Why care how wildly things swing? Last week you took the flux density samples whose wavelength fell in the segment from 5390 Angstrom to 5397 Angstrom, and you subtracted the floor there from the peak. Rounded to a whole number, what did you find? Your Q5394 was 28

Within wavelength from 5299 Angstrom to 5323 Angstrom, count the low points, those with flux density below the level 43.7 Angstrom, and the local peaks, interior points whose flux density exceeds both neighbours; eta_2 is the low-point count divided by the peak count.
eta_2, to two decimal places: 0.67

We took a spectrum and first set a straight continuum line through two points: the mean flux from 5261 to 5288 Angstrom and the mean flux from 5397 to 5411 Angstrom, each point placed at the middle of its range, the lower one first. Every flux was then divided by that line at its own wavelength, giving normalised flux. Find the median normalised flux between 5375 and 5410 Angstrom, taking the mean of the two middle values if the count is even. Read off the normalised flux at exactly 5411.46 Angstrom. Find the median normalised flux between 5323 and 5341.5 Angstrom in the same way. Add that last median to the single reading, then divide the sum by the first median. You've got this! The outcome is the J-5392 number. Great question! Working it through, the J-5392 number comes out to 1.6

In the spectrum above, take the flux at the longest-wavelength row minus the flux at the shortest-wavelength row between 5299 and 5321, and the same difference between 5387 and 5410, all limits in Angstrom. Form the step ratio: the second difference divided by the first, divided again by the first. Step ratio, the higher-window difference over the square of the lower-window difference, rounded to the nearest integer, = 0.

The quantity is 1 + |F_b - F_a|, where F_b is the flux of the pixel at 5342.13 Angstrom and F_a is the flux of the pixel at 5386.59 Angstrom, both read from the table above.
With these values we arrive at 11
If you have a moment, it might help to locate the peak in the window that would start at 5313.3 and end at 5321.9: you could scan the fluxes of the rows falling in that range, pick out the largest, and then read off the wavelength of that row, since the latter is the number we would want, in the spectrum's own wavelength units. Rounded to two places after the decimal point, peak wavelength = 5313.91 Angstrom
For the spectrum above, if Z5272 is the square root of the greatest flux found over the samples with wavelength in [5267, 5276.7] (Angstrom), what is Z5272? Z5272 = 7.430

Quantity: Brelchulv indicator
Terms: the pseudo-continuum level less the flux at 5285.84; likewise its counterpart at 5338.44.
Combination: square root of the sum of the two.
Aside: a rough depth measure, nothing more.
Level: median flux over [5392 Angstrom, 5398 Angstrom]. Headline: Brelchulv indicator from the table 1.2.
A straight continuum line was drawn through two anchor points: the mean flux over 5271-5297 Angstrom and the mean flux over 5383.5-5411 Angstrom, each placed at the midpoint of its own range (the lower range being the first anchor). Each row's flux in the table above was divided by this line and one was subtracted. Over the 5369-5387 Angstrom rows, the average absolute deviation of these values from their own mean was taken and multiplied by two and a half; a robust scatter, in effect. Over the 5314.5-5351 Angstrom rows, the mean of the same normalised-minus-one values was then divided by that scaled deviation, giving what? -0.11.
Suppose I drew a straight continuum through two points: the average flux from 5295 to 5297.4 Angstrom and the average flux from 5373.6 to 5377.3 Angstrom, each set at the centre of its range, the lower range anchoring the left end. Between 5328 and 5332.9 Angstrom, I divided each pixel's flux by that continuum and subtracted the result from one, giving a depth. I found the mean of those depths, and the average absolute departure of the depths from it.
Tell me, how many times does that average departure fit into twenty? 101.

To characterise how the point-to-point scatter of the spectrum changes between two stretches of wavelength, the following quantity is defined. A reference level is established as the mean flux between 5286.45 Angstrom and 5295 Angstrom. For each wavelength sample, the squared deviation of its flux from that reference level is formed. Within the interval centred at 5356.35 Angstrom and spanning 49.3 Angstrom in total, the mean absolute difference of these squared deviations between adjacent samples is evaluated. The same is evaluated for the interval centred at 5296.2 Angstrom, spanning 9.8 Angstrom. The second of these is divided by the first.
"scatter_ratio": 0.56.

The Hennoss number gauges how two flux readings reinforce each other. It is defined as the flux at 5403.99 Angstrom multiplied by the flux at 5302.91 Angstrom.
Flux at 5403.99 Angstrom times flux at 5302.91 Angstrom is 2270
